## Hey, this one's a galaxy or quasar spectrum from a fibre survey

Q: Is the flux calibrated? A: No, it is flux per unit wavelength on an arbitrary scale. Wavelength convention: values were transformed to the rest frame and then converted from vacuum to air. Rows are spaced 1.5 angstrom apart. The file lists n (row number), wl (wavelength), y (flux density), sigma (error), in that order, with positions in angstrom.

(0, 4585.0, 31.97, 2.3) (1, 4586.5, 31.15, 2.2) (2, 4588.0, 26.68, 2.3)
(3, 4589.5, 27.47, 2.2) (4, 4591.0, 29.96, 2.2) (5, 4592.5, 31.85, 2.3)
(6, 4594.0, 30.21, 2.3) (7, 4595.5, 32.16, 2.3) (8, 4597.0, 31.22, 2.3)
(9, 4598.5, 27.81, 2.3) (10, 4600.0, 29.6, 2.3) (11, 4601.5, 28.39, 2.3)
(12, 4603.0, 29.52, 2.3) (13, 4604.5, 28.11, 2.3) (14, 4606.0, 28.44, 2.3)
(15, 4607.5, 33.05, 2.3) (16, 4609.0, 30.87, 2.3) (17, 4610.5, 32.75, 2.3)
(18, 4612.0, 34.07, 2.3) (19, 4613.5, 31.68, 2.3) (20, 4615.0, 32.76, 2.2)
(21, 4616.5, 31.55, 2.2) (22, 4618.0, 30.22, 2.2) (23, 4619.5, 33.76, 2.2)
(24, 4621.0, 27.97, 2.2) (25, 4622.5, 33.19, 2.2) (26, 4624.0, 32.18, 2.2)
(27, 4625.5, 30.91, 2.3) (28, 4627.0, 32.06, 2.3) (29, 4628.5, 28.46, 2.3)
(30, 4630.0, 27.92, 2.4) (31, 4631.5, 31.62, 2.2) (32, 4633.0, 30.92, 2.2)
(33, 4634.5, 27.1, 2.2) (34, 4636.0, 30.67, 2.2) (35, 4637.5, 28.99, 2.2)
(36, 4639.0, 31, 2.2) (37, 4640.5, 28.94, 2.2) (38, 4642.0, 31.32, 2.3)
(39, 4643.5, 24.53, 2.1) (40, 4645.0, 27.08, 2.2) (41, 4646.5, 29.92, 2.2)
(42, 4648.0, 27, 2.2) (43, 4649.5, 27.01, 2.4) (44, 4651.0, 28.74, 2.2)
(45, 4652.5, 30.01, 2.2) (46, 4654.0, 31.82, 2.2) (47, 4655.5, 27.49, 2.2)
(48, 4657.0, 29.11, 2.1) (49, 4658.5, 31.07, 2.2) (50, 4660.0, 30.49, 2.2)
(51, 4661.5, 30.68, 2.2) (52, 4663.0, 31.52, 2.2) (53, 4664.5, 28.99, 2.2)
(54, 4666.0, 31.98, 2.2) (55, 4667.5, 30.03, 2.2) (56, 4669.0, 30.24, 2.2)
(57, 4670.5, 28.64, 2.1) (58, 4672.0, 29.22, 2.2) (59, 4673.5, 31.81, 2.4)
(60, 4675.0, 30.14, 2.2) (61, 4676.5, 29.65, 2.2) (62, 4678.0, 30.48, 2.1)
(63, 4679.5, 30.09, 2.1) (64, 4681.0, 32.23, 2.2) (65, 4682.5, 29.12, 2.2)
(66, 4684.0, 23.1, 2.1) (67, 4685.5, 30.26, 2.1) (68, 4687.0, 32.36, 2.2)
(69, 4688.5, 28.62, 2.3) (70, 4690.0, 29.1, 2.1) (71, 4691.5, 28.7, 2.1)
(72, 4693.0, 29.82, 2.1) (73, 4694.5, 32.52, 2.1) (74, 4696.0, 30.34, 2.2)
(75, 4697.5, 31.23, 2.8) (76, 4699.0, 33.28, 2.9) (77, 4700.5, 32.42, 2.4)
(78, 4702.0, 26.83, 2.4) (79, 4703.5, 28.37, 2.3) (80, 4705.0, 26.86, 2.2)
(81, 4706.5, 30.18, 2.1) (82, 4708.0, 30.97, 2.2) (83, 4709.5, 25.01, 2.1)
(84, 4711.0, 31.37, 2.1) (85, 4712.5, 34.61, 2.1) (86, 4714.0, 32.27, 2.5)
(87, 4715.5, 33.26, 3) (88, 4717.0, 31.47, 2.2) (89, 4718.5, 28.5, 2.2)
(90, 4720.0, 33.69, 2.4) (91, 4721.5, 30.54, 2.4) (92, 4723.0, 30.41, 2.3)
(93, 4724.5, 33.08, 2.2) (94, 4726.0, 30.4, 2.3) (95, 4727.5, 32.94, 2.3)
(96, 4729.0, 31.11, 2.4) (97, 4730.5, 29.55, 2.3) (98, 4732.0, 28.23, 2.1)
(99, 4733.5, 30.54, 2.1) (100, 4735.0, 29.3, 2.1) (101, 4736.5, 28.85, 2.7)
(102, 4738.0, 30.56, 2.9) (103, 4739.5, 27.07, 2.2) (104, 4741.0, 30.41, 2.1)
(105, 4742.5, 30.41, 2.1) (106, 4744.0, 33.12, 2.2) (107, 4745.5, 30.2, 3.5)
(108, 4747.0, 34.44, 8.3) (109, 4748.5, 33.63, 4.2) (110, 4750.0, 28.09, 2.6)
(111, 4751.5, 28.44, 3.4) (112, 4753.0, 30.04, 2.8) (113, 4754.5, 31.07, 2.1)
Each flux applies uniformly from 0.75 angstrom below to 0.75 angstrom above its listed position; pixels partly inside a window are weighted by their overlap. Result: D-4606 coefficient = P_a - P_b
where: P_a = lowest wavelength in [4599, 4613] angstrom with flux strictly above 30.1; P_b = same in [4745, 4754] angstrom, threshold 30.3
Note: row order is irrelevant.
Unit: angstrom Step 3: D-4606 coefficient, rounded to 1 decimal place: -139.5 angstrom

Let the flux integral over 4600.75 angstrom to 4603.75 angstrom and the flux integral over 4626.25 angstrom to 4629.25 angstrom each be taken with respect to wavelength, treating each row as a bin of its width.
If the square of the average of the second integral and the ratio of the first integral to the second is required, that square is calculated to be 2104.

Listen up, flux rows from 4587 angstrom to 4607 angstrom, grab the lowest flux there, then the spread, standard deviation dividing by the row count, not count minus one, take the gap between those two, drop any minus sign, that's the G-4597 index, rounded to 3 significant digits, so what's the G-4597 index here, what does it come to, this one 25.0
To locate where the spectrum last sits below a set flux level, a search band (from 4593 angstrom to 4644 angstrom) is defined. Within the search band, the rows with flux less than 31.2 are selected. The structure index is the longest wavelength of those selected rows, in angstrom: 4643.5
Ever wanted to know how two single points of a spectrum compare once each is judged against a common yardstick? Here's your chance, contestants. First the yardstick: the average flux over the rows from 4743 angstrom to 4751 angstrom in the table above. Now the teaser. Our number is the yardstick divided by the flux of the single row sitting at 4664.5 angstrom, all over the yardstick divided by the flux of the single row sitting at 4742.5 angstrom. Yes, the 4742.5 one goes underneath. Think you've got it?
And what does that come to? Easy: 1.05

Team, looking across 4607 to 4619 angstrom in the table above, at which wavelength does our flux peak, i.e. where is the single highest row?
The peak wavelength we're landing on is 4612.0 angstrom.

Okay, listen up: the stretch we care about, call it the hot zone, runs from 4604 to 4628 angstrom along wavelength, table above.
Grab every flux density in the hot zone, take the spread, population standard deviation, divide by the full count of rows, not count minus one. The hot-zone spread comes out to 1.9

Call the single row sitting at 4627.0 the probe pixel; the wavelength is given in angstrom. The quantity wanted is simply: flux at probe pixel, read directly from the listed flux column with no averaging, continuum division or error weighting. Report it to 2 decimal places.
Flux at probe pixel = 32.06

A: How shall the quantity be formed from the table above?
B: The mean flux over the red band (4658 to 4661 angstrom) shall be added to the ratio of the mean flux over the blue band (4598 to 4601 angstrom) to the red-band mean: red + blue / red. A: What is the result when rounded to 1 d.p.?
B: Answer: 31.7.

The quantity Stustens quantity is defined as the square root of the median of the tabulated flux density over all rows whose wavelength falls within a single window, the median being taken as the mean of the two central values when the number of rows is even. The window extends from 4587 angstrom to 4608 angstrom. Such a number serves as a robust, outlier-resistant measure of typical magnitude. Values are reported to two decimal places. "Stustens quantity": 5.44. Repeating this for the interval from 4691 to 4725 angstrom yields 5.57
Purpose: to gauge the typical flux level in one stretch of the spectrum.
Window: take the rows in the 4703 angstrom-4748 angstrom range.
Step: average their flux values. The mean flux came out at 30.6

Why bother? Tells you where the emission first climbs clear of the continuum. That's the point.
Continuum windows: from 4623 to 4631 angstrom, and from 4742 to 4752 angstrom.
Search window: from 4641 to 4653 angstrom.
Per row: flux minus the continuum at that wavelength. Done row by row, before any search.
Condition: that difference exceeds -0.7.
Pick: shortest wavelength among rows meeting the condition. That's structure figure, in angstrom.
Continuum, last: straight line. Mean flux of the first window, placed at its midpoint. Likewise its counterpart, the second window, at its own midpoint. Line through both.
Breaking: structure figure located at 4642.0 angstrom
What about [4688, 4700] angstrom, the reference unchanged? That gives 4694.5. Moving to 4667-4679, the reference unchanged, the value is 4667.5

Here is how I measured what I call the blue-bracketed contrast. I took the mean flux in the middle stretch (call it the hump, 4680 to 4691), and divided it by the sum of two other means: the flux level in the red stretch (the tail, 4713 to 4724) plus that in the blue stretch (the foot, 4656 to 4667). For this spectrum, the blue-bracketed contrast 0.47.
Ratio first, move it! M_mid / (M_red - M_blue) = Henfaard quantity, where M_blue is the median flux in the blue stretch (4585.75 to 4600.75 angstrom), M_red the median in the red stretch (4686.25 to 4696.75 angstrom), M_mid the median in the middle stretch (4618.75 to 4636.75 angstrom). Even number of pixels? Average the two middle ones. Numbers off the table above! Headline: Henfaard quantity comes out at -117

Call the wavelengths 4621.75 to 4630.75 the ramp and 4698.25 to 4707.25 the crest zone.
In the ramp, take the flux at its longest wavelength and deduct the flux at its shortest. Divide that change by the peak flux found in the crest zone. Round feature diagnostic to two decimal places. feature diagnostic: -0.16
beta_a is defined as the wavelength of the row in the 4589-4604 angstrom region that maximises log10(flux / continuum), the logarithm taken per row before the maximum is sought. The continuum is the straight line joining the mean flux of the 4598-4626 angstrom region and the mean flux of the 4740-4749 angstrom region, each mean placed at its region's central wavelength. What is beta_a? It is 4595.5 angstrom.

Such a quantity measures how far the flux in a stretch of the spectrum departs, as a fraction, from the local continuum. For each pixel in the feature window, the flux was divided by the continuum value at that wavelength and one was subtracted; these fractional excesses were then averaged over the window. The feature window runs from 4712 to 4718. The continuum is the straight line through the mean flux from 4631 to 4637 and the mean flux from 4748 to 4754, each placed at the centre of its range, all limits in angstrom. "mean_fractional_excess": 0.09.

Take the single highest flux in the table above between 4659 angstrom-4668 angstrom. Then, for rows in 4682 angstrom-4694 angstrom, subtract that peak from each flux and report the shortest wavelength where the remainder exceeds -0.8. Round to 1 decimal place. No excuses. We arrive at 4687.0 angstrom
